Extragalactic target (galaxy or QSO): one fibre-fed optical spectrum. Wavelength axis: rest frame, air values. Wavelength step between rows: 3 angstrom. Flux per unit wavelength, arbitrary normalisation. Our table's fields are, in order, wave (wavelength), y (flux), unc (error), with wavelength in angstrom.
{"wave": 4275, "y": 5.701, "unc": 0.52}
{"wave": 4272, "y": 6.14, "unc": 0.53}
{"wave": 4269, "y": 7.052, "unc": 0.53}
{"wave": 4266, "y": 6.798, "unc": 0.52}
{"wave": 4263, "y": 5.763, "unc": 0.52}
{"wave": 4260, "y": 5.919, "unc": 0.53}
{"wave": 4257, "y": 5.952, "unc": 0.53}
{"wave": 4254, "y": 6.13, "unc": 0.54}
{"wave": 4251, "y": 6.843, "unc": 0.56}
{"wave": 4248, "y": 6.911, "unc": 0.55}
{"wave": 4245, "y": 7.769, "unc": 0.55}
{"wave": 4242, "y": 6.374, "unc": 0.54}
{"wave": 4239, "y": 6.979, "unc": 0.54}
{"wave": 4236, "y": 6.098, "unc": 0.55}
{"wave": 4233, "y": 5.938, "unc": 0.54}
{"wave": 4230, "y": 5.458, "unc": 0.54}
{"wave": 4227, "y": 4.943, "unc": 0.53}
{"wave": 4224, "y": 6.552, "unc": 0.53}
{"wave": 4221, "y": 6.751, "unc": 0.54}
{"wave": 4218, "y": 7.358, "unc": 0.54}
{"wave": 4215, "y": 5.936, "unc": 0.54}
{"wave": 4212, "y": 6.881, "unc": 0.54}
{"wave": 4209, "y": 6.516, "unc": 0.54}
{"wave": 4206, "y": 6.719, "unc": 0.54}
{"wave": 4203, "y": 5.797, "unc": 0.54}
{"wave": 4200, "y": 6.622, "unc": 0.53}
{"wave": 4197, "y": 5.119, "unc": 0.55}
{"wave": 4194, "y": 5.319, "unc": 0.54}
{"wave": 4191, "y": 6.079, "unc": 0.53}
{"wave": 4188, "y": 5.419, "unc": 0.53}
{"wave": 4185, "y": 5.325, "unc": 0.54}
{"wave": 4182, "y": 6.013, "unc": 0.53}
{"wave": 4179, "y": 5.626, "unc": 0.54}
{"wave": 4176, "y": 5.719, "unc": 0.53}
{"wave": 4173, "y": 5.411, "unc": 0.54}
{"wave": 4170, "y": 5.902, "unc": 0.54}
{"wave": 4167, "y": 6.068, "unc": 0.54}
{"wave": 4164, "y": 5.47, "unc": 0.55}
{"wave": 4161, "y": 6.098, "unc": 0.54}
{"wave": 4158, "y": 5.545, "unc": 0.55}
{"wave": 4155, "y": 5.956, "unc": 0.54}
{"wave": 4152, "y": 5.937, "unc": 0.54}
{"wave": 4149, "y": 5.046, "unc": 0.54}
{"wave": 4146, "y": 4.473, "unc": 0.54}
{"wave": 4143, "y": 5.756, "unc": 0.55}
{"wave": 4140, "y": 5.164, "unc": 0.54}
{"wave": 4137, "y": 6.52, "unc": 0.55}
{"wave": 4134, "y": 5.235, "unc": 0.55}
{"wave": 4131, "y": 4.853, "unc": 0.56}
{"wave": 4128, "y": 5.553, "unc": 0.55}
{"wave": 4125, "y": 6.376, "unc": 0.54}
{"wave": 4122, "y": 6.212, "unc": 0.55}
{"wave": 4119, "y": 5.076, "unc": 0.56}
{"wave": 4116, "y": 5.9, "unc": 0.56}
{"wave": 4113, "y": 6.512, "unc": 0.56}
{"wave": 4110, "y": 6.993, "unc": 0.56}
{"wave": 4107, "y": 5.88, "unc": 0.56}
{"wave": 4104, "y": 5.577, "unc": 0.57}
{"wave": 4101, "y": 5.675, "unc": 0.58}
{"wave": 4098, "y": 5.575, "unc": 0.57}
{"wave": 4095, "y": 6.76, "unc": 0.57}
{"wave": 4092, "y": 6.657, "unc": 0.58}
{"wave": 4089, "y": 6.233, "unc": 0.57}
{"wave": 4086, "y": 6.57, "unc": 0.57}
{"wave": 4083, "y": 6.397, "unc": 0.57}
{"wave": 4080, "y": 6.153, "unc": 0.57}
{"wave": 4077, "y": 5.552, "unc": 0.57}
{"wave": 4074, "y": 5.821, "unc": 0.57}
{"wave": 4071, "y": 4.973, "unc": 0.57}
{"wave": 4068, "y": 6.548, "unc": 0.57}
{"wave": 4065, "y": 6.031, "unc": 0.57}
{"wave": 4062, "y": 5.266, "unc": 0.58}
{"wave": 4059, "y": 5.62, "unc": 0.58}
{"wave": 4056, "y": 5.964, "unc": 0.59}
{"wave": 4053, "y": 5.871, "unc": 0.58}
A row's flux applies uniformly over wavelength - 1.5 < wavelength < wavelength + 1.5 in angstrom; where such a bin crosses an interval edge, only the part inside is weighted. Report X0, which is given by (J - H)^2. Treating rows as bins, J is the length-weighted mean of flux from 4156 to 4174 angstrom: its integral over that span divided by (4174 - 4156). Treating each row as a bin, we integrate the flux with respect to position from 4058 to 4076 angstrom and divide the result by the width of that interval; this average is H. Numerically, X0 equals 0.0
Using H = 5.71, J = 5.76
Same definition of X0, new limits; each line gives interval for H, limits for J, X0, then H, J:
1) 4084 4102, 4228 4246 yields 0.0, 6.27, 6.36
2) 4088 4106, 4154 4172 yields 0.1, 6.07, 5.82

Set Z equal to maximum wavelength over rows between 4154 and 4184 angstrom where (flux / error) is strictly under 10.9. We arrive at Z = 4179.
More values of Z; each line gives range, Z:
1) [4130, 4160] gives 4158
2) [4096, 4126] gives 4119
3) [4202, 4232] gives 4230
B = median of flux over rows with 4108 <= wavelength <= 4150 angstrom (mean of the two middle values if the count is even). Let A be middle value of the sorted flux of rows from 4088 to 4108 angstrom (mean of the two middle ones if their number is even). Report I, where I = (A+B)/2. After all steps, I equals 5.77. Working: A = 5.88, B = 5.65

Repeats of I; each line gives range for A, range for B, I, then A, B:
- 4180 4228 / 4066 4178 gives 5.96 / 6.05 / 5.88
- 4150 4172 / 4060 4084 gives 5.93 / 5.94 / 5.93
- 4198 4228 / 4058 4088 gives 6.26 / 6.59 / 5.93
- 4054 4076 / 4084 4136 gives 5.86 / 5.82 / 5.90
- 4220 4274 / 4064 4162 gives 6.08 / 6.26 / 5.90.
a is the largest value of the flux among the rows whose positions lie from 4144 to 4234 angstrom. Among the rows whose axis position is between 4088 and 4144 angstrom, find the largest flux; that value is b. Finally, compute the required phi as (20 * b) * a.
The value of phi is 1029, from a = 7.358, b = 6.993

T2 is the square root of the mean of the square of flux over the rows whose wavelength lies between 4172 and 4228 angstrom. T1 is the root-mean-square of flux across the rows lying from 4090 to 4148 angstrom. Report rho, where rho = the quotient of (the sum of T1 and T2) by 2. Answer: 5.96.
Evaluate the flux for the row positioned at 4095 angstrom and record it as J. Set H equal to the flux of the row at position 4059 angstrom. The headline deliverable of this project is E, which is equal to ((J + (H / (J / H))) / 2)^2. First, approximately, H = 5.62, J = 6.76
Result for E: 32.7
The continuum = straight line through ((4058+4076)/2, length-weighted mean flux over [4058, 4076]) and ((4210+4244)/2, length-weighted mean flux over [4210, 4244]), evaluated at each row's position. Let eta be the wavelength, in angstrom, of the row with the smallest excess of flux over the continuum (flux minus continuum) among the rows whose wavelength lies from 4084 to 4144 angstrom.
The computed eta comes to 4131 angstrom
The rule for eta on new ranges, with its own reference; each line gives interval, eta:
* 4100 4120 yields 4119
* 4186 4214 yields 4197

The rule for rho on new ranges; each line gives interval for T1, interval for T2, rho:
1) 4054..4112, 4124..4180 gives 5.84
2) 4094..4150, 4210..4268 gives 6.10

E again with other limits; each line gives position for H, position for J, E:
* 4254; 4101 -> 37.8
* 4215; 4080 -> 35.3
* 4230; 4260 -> 30.0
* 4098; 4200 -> 32.0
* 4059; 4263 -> 31.6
